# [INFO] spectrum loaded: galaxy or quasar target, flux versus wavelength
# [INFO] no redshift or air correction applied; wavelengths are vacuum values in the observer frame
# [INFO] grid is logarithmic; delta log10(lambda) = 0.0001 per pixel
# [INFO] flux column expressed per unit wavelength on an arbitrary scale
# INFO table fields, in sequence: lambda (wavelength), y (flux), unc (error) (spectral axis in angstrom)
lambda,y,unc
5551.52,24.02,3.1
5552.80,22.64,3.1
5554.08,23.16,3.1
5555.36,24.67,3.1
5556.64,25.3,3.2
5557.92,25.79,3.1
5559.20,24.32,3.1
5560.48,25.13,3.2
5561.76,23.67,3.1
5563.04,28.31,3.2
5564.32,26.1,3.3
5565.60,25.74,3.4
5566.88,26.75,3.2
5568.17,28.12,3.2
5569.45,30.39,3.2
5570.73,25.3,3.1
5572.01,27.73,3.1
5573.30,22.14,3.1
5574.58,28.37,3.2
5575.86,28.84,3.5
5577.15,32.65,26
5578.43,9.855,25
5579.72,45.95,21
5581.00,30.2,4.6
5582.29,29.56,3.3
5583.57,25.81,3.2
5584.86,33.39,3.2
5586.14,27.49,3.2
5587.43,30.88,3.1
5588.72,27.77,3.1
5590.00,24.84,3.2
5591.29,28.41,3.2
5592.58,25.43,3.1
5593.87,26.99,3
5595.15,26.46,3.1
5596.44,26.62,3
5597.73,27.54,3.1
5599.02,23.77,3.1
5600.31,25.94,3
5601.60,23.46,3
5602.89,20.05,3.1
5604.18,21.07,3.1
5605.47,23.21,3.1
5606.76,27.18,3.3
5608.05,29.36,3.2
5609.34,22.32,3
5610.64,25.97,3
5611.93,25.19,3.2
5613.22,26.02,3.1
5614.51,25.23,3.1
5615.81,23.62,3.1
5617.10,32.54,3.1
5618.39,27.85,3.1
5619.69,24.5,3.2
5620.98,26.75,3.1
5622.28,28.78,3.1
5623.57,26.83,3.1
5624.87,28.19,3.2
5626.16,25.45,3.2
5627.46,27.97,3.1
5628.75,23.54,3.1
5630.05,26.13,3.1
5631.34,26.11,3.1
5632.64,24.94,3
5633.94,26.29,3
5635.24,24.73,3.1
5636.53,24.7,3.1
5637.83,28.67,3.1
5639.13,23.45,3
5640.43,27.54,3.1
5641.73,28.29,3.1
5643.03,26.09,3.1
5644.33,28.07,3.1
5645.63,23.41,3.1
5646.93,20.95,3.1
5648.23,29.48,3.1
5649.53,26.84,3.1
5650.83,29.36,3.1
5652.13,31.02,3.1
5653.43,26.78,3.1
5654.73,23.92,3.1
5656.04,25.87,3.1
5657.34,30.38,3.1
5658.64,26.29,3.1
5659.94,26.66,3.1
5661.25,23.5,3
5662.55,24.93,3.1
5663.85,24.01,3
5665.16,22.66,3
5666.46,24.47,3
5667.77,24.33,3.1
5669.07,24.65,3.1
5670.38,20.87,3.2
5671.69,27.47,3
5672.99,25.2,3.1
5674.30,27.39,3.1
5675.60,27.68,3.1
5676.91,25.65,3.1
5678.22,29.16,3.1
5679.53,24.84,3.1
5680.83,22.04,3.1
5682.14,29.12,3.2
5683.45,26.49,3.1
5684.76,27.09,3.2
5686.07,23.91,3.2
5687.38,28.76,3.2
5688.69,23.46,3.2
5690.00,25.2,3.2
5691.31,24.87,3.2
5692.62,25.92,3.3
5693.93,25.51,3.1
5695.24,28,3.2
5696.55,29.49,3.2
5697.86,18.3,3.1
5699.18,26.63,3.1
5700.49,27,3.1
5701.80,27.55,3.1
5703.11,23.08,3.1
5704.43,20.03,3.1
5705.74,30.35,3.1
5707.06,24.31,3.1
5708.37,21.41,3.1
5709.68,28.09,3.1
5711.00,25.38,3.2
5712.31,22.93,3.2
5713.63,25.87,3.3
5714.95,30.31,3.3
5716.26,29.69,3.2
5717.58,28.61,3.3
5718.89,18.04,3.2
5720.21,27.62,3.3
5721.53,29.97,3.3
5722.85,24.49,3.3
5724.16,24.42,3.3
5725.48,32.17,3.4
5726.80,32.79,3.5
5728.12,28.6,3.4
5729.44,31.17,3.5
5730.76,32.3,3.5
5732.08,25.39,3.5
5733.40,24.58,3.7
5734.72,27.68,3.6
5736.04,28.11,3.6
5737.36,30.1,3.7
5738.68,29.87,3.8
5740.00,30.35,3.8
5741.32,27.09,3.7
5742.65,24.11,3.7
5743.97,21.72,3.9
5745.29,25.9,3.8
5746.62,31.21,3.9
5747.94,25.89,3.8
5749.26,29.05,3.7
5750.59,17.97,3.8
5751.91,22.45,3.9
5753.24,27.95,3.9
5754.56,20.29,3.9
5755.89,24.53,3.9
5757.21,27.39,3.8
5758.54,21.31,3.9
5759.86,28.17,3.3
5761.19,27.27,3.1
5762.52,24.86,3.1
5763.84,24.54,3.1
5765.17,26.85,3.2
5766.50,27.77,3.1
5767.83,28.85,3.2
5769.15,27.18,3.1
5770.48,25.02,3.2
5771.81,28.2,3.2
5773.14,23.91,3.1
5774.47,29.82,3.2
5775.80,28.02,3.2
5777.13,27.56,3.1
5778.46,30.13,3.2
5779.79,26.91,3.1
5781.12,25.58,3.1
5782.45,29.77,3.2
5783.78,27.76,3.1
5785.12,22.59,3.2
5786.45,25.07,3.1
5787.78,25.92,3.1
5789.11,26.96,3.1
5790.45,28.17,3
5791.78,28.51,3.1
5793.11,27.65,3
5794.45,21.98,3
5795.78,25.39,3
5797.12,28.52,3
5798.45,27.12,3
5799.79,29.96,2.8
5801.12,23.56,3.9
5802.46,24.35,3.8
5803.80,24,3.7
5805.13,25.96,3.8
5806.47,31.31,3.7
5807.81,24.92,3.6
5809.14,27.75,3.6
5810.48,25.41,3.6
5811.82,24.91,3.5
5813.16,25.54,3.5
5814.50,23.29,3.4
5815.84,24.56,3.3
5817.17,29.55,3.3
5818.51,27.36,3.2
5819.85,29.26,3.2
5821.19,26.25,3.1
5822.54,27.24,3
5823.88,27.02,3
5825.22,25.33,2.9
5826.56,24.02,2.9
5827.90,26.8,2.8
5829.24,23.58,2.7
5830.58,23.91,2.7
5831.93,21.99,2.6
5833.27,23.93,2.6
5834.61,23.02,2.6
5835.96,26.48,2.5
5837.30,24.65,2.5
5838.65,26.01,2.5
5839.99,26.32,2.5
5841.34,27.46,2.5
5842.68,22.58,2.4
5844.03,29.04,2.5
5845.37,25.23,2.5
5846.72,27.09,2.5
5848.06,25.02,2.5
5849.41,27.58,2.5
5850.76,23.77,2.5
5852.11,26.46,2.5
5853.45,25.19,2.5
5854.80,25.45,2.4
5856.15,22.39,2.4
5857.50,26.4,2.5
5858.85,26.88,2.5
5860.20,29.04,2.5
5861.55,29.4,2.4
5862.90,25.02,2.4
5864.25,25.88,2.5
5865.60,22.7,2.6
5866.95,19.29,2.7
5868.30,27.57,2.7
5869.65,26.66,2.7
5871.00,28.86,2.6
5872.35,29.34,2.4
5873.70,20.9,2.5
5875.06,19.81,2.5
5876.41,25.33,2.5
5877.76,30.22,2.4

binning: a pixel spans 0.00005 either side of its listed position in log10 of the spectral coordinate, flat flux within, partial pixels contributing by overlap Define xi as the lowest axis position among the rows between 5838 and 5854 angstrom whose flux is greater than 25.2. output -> 5838.65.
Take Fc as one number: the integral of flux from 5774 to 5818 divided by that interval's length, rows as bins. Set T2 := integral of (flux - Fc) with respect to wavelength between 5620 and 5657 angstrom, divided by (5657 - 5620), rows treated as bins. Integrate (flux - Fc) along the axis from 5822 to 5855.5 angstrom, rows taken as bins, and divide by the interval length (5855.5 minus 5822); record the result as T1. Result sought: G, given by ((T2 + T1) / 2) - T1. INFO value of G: 0.5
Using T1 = -1.21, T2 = -0.16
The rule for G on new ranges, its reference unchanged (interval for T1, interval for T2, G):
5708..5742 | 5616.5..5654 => -0.5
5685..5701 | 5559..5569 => 0.3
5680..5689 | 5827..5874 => -0.2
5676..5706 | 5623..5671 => 0.1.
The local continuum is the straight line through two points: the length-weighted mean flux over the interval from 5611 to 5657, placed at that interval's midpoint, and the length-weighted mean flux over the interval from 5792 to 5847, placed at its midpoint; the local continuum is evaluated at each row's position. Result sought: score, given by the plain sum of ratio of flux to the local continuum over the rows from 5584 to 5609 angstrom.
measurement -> 19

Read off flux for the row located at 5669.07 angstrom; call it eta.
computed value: 24.65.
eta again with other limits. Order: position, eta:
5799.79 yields 29.96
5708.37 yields 21.41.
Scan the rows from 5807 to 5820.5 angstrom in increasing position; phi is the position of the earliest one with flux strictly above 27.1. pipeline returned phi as 5809.14 angstrom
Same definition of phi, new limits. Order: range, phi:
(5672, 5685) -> 5674.30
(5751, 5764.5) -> 5753.24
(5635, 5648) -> 5637.83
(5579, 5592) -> 5579.72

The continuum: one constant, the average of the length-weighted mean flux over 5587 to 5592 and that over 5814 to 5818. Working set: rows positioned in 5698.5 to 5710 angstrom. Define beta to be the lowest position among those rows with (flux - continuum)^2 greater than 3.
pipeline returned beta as 5703.11 angstrom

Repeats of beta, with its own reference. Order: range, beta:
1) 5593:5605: 5599.02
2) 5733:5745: 5733.40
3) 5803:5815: 5803.80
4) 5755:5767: 5755.89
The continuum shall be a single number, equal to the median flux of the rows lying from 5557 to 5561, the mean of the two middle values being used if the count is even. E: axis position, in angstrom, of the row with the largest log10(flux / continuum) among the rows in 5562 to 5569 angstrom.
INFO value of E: 5563.04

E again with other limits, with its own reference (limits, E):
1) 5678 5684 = 5678.22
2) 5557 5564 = 5563.04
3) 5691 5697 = 5696.55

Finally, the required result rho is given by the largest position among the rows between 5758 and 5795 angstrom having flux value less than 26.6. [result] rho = 5794.45 angstrom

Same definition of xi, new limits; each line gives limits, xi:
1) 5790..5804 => 5790.45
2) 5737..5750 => 5737.36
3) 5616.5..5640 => 5617.10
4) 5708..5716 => 5709.68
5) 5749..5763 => 5749.26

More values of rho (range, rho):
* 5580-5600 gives 5599.02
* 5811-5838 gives 5837.30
